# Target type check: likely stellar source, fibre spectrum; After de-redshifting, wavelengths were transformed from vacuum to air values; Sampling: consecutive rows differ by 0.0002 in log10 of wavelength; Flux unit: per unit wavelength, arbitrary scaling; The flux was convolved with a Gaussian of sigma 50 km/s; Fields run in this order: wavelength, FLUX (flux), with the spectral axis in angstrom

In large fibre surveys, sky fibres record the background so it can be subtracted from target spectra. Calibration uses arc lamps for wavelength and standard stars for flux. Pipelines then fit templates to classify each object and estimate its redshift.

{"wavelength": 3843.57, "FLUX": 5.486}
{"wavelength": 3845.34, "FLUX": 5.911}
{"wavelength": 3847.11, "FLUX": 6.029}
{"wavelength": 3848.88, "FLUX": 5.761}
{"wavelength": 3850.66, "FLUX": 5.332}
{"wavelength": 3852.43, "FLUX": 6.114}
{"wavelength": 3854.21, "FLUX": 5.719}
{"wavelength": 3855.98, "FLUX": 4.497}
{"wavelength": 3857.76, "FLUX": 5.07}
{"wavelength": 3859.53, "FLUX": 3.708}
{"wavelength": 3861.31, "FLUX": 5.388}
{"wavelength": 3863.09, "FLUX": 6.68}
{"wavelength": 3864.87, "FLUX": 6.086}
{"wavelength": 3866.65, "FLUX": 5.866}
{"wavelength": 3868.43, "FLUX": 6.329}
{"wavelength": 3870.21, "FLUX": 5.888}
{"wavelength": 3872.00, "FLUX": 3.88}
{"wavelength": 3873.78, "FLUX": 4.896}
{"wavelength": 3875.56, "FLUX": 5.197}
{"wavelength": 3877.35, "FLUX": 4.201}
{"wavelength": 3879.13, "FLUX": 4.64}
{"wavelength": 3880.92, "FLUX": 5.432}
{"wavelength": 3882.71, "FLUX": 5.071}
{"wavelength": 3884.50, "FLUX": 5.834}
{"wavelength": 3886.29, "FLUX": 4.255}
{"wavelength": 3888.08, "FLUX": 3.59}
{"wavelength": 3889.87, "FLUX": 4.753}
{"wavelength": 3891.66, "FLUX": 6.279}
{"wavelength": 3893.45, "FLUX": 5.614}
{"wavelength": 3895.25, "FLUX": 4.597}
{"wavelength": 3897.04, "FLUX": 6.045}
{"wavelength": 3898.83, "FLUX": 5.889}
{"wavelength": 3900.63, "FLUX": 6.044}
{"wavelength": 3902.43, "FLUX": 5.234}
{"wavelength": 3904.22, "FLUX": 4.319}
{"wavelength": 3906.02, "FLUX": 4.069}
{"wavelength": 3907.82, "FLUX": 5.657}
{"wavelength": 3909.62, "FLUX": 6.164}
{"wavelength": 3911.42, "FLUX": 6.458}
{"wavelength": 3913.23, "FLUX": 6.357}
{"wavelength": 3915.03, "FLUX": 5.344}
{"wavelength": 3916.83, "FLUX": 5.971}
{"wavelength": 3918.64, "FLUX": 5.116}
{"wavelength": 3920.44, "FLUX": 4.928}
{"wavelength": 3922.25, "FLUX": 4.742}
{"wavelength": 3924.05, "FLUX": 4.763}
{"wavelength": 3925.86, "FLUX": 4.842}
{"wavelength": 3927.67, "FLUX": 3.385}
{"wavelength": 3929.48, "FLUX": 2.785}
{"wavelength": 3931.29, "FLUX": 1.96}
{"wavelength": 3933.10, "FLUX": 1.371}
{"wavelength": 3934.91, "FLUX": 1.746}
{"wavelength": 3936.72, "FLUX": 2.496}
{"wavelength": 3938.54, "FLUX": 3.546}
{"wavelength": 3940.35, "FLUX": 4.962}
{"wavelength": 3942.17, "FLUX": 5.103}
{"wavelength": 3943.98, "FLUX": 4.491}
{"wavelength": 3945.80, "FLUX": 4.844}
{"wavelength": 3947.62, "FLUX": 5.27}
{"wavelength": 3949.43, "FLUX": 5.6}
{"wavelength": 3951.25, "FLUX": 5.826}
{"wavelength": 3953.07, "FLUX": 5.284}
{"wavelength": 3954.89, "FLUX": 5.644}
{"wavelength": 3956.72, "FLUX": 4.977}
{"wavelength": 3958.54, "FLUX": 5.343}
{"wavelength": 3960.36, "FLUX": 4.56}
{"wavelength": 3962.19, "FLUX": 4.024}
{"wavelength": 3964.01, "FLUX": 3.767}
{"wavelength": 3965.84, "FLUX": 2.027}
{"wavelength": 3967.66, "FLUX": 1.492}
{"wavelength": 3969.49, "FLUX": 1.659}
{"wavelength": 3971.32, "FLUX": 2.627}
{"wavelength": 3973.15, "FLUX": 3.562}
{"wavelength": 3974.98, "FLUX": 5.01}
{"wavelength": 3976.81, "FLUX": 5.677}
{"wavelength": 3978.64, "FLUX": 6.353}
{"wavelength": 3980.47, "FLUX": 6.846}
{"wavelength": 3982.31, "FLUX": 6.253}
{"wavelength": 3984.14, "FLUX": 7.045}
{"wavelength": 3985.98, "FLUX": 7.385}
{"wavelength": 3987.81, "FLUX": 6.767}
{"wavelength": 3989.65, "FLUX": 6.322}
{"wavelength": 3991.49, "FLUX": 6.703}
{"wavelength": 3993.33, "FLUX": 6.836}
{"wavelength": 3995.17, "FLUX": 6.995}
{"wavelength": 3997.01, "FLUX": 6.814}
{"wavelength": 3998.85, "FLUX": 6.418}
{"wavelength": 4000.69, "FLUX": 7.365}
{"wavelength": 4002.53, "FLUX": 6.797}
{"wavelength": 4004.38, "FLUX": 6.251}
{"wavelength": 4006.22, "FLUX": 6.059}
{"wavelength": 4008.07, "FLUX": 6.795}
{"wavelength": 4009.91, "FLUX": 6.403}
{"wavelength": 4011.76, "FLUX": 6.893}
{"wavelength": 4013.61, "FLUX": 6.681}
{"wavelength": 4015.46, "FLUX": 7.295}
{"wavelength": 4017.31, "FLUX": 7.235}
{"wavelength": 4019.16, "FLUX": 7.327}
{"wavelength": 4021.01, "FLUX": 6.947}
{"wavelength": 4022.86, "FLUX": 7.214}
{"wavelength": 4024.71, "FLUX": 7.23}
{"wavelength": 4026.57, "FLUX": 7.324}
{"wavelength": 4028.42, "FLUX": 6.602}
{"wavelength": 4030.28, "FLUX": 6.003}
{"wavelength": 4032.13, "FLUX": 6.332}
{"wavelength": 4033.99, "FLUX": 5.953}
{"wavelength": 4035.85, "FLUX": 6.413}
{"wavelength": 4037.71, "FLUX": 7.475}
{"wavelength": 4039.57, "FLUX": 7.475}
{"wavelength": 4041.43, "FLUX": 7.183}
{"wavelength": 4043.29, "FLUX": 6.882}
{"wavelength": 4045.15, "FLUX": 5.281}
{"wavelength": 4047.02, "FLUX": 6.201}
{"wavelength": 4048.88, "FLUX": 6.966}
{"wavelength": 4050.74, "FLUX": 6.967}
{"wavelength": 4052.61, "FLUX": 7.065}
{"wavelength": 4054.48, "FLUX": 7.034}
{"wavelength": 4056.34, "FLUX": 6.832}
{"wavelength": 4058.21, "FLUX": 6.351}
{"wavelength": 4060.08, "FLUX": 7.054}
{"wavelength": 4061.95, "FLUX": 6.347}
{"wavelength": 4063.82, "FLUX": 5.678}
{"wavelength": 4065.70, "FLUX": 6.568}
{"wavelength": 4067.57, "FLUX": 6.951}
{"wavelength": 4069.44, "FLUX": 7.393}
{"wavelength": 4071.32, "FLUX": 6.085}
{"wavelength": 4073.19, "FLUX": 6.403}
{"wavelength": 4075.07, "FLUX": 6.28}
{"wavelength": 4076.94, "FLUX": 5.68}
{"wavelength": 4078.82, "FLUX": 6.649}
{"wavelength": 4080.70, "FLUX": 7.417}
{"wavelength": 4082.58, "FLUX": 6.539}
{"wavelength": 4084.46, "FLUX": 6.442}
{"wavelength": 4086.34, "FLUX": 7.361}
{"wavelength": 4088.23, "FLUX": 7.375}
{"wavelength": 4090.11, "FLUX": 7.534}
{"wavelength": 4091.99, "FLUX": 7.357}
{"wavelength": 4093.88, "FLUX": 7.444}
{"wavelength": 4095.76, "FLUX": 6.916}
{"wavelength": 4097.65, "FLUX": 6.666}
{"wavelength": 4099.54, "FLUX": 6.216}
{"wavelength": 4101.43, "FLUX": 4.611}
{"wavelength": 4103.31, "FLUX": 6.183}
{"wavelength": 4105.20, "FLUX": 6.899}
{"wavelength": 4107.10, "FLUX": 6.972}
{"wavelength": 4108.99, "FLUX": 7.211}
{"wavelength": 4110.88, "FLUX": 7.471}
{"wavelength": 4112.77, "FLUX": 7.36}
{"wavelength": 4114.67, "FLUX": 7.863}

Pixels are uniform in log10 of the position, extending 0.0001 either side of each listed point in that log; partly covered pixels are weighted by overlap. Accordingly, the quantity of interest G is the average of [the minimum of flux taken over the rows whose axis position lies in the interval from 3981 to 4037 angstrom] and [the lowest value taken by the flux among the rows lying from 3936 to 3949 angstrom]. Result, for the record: 4.2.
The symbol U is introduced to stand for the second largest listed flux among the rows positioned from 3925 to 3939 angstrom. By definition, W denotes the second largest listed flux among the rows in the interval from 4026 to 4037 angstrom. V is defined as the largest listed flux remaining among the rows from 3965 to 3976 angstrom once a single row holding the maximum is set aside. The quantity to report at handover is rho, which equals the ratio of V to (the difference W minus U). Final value 1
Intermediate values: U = 3.546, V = 3.562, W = 6.602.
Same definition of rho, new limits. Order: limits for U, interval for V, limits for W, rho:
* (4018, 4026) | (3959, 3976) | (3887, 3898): -4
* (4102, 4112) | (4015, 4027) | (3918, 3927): -3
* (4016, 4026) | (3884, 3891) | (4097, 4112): -198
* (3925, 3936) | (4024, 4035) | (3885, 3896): 3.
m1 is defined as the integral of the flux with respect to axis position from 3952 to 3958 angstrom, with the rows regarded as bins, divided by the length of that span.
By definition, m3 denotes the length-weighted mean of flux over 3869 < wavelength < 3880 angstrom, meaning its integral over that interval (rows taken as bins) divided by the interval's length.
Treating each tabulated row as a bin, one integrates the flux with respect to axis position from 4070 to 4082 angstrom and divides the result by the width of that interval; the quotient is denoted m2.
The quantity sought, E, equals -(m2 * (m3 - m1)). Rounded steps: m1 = 5.3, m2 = 6.5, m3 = 4.83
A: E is 3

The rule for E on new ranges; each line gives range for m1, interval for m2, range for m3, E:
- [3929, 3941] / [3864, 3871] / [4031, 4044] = -25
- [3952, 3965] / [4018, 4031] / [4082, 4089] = -15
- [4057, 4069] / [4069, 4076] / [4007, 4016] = -2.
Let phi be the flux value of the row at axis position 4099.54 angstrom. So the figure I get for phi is 6.216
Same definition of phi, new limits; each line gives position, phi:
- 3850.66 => 5.332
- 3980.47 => 6.846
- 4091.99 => 7.357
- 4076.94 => 5.68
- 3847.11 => 6.029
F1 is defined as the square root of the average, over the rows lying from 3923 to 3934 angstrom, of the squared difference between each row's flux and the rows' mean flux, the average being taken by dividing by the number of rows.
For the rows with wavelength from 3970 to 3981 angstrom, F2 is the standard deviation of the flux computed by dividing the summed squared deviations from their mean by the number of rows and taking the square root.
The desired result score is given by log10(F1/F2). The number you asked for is -0.1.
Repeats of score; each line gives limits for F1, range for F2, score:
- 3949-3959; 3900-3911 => -0.5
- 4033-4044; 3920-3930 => -0.2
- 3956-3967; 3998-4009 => 0.4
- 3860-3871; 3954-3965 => -0.2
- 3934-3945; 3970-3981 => -0.1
